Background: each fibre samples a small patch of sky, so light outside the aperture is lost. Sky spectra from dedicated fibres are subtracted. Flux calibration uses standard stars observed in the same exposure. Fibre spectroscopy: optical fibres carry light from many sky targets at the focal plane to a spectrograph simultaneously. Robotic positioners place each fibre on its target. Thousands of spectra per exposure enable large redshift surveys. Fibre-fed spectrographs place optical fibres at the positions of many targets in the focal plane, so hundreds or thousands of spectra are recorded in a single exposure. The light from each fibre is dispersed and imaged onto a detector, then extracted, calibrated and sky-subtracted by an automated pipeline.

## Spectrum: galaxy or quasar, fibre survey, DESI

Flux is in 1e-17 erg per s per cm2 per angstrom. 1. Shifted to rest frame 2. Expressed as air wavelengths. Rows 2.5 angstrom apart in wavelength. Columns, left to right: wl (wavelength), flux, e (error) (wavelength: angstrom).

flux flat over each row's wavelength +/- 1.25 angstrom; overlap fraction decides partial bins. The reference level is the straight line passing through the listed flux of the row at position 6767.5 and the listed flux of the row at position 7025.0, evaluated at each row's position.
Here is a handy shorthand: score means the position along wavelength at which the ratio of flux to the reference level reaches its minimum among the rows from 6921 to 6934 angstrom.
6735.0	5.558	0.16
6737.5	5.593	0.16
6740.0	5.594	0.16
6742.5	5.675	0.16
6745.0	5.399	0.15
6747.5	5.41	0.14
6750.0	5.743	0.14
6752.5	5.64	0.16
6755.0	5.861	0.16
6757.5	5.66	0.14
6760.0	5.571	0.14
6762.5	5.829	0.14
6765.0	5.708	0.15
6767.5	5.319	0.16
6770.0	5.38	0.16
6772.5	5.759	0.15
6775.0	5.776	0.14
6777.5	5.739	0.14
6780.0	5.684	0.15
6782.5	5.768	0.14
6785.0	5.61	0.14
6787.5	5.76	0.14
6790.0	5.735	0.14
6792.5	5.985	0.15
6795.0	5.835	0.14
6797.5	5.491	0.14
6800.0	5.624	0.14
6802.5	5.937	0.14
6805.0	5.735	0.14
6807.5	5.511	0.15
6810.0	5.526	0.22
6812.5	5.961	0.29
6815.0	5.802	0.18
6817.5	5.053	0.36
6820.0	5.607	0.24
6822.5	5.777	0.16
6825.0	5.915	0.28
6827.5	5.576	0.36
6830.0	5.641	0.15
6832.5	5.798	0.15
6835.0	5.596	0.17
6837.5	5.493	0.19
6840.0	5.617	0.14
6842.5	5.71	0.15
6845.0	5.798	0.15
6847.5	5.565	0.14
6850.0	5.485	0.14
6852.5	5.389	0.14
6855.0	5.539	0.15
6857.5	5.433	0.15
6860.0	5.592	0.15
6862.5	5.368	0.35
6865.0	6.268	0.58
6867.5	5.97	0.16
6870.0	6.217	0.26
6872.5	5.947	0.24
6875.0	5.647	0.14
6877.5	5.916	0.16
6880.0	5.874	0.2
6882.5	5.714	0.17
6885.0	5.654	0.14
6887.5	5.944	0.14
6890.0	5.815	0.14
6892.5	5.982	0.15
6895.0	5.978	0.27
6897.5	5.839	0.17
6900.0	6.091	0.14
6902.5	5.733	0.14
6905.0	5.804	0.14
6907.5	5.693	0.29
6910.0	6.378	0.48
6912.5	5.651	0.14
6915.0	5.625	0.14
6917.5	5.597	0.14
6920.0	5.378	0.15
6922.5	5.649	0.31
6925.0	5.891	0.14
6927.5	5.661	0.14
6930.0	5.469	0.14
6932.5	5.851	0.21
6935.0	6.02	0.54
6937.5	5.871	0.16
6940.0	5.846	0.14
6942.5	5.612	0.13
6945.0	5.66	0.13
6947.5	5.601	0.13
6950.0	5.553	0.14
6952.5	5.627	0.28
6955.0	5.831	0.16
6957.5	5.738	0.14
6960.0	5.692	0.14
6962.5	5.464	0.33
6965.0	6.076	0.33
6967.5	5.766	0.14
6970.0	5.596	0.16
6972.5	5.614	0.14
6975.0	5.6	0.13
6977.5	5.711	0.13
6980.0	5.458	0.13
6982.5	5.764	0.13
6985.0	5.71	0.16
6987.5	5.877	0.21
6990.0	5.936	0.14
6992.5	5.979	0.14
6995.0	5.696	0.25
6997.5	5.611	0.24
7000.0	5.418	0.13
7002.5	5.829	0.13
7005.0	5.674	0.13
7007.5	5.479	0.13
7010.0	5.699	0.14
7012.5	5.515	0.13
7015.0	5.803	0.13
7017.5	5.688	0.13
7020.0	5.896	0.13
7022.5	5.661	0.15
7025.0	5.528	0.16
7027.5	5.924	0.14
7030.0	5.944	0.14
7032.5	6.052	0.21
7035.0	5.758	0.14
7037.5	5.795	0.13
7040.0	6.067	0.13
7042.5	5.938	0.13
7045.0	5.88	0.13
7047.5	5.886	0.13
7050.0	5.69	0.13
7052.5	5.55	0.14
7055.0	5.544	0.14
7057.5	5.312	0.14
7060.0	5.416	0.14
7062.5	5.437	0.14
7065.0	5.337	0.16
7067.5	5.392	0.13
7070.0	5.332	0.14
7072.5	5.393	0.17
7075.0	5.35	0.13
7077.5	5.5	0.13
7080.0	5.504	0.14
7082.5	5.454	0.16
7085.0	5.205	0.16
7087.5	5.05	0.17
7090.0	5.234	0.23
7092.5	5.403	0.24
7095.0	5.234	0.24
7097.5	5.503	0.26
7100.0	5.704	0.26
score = 6930.0 angstrom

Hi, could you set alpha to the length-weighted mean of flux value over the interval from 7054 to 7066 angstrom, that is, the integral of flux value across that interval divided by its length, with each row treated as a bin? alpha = 5.41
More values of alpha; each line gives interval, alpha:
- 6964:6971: 5.81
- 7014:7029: 5.75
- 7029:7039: 5.89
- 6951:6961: 5.72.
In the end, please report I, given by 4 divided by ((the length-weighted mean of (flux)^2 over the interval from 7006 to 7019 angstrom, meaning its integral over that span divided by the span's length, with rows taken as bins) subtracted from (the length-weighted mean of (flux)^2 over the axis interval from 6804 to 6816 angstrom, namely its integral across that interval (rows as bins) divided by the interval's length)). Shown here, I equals 5.6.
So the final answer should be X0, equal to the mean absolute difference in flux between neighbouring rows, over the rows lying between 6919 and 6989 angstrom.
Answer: 0.174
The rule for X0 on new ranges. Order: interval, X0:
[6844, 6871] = 0.249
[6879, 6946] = 0.206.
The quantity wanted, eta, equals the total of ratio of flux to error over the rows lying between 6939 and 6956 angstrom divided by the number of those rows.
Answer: 38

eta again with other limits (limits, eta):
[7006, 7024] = 42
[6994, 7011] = 37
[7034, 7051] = 45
